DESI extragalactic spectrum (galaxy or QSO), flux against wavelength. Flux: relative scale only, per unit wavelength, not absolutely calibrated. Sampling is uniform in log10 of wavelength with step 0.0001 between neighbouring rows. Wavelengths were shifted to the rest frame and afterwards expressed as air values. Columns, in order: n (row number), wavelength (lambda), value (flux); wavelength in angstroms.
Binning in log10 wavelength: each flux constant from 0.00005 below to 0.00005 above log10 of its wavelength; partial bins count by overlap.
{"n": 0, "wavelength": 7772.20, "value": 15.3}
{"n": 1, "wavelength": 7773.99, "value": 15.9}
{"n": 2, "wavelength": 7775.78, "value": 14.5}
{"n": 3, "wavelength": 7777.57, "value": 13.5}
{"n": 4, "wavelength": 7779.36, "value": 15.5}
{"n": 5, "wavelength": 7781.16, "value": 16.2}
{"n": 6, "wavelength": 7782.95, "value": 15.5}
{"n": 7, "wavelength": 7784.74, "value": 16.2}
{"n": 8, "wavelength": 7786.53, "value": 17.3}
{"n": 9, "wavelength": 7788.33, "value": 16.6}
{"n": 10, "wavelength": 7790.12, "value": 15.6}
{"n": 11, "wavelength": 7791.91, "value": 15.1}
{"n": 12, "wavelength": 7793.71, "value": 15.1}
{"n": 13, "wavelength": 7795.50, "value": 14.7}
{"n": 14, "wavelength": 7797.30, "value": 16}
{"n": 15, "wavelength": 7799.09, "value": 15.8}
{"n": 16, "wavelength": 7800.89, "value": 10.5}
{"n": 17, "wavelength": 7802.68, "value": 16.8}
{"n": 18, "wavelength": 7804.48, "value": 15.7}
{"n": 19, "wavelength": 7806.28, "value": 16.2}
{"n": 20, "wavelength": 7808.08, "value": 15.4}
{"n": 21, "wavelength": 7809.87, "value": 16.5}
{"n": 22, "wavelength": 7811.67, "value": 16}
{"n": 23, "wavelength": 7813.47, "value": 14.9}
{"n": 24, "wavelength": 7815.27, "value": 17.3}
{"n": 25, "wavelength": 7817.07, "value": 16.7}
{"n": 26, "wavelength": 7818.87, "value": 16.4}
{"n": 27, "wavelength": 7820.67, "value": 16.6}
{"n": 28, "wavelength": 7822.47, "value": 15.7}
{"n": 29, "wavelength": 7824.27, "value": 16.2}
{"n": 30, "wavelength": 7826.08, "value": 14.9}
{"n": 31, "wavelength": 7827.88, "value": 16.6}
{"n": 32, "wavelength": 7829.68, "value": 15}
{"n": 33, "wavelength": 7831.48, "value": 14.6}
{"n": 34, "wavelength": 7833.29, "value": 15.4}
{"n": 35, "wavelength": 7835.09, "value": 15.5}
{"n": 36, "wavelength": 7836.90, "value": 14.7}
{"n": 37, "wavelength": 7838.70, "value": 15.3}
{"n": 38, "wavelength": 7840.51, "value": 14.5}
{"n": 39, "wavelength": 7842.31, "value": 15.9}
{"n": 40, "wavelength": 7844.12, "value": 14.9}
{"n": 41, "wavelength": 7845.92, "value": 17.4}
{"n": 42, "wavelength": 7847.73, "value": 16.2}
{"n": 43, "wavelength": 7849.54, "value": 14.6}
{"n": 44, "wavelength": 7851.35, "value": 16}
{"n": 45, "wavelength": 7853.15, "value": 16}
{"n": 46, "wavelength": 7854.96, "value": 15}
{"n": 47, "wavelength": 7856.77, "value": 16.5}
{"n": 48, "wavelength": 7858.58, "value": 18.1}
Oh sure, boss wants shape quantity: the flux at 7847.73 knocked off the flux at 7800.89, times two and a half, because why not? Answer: -14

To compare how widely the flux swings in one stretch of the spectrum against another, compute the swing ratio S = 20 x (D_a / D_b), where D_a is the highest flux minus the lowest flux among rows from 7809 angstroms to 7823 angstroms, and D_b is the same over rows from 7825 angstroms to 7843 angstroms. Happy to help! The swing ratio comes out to 23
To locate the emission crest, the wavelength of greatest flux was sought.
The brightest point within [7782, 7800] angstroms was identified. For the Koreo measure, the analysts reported 7786.53 angstroms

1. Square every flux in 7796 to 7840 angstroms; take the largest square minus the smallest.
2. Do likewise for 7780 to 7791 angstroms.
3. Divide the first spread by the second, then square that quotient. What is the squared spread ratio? 10.25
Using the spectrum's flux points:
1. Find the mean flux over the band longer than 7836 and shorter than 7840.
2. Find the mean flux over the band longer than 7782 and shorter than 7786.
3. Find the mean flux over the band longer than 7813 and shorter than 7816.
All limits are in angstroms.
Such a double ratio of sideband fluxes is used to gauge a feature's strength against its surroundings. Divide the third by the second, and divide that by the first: 0.068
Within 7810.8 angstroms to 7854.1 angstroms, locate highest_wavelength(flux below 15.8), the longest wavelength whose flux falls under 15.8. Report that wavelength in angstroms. 7849.54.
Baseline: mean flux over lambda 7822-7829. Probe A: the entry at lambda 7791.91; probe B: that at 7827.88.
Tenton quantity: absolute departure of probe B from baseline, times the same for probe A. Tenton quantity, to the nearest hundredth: 0.56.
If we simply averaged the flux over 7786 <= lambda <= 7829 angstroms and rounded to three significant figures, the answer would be 15.8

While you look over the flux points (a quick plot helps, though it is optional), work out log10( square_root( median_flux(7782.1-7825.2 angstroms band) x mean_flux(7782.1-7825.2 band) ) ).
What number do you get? 1.20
